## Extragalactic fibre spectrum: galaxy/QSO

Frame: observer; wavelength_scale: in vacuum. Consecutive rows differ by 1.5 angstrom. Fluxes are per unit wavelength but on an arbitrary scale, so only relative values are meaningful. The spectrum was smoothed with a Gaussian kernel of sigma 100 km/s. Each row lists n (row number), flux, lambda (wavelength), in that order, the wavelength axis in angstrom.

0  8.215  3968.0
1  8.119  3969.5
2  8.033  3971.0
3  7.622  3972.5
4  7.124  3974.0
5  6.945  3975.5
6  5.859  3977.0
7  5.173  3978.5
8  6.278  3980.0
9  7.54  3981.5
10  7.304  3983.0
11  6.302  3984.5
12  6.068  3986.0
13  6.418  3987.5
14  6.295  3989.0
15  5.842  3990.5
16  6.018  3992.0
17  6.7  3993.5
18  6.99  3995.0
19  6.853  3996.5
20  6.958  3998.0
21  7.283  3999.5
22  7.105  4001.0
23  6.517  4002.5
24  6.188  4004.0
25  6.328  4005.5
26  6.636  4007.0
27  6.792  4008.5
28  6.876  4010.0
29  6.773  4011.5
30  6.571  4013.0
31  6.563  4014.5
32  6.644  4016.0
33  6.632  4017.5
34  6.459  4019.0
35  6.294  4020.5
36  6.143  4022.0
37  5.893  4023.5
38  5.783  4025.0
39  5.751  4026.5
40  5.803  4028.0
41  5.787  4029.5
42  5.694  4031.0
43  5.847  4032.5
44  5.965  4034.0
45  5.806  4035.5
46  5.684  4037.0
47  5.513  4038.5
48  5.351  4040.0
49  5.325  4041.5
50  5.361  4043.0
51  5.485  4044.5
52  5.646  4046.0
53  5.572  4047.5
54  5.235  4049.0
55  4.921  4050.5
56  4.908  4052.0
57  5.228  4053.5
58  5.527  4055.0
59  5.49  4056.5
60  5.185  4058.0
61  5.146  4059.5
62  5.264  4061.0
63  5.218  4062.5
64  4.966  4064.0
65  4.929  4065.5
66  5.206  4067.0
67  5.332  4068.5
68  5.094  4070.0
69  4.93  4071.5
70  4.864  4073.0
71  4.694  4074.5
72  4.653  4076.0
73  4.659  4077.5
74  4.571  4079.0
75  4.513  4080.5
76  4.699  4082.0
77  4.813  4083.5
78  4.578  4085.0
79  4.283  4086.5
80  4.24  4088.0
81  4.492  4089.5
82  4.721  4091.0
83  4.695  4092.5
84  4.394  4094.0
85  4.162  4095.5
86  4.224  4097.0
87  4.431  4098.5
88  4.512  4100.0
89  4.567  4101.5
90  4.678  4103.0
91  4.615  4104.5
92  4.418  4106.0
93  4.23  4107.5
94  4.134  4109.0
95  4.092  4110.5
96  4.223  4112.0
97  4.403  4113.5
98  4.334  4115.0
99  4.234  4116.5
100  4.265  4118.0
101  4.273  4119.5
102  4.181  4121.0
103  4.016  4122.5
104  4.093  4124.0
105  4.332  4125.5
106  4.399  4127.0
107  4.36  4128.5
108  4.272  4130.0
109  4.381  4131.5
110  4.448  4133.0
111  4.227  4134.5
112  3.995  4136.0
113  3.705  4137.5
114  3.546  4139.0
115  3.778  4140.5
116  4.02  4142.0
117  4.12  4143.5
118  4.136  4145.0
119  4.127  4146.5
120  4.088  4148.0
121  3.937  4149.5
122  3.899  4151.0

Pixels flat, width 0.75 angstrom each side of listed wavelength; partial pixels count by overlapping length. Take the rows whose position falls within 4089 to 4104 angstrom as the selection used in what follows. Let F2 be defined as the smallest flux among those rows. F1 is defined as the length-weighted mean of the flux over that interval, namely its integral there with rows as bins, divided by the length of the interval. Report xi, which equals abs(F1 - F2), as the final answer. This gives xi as 0.33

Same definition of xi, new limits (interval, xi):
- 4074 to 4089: 0.33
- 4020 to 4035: 0.19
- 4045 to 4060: 0.38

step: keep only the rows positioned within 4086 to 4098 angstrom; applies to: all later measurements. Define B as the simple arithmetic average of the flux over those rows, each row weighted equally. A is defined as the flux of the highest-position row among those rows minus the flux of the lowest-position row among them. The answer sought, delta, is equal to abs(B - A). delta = 4.46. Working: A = -0.1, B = 4.4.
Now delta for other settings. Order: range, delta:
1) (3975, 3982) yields 5.76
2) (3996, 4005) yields 7.48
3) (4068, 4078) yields 5.56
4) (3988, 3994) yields 5.81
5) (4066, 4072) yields 5.42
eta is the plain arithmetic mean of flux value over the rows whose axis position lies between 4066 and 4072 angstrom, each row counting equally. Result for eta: 5.1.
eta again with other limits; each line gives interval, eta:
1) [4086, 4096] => 4.4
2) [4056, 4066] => 5.2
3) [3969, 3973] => 7.9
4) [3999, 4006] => 6.7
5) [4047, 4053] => 5.2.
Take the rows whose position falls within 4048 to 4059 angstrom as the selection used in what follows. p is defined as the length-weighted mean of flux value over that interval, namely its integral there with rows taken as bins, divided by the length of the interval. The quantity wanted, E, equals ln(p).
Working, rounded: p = 5.2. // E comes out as 1.65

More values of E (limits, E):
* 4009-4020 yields 1.89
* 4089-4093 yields 1.53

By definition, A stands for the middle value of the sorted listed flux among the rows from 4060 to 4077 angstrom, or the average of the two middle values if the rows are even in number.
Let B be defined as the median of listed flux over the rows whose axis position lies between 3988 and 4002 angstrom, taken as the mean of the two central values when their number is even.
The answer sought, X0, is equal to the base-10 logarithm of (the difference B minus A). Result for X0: 0.28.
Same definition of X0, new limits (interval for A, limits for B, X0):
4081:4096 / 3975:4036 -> 0.25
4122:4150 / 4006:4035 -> 0.34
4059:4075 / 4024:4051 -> -0.24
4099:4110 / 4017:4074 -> -0.01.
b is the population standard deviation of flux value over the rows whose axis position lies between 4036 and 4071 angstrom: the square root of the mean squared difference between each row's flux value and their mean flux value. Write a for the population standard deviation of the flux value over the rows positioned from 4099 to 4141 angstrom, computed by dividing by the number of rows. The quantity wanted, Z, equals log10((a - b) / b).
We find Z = -0.85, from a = 0.26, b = 0.22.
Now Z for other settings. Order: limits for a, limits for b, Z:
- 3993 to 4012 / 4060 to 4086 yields -0.88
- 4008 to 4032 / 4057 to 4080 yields -0.13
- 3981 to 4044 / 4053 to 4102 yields -0.29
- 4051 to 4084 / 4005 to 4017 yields -0.10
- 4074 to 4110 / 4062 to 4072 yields -0.51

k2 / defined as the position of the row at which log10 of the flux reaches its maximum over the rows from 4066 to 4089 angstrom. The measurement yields 4068.5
